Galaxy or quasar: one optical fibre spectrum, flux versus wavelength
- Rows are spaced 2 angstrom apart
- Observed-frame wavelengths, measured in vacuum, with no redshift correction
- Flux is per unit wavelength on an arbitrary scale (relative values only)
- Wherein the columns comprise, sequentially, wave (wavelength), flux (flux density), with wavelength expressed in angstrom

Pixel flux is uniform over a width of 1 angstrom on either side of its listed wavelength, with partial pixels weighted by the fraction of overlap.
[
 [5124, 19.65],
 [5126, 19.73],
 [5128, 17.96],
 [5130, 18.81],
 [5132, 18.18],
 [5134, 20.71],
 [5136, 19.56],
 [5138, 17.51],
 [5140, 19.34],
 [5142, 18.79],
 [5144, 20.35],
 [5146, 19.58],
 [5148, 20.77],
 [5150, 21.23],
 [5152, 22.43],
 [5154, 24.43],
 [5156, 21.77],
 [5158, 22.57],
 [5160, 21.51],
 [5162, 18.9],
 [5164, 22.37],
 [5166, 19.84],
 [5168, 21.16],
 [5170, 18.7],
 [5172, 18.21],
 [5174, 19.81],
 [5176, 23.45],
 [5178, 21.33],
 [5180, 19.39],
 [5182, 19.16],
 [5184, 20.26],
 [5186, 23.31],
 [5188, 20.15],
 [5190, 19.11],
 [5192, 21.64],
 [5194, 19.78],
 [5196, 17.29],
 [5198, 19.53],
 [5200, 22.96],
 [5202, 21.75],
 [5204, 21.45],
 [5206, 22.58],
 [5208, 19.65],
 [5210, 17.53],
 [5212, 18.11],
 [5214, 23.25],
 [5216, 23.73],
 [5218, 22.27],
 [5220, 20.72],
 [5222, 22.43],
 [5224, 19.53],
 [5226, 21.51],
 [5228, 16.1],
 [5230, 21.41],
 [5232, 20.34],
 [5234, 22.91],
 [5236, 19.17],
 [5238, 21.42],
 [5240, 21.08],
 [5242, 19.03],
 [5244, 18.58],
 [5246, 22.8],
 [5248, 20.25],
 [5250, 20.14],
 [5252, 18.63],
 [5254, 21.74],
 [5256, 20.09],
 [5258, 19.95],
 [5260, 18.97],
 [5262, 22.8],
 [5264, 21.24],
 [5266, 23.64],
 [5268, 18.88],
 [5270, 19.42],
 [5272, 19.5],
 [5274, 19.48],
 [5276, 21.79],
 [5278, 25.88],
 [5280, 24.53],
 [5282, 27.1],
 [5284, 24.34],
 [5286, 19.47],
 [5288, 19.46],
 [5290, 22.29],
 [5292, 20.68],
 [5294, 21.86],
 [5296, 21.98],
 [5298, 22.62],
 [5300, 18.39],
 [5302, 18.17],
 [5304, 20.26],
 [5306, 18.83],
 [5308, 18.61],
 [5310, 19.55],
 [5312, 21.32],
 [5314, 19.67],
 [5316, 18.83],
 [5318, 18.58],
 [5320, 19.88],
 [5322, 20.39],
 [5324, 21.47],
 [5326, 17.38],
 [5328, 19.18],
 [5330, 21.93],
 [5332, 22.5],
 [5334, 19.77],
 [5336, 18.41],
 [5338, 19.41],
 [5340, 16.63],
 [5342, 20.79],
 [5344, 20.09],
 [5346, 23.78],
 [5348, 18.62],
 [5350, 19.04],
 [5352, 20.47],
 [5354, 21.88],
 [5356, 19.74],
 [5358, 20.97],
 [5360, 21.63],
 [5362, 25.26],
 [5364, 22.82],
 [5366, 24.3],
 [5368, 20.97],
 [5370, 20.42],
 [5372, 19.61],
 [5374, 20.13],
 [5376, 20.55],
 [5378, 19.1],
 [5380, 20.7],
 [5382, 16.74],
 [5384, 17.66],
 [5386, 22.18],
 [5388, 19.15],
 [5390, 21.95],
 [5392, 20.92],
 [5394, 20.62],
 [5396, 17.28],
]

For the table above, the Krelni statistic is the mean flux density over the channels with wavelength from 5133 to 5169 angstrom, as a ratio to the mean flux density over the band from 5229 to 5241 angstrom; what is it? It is 0.98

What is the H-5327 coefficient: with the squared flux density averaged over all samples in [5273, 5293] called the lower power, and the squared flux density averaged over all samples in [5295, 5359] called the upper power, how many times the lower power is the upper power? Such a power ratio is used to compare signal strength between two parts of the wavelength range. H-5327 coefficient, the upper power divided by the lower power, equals 0.78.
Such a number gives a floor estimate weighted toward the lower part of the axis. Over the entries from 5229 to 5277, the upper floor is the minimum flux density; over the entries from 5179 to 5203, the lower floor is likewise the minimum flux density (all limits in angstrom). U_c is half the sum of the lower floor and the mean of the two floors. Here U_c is 17.6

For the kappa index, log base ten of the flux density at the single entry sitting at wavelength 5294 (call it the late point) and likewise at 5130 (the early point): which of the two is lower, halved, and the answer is 0.64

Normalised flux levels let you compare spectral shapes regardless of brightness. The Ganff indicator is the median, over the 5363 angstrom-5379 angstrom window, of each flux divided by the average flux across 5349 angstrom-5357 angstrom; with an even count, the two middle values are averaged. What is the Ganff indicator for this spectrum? 1.01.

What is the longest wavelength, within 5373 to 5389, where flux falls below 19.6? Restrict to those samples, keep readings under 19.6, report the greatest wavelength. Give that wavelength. 5388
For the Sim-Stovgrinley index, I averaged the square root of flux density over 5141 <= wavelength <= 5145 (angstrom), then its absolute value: 4.423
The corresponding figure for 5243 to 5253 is 4.478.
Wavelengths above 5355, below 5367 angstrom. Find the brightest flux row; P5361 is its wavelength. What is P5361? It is 5362 angstrom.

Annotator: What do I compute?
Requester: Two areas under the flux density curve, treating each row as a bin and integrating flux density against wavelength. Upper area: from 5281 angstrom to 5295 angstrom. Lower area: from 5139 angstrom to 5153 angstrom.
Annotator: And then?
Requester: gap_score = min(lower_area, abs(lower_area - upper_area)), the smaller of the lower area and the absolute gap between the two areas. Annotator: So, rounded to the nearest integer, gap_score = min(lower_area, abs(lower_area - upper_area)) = 25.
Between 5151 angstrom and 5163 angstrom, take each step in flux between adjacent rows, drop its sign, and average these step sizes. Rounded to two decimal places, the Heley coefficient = 1.83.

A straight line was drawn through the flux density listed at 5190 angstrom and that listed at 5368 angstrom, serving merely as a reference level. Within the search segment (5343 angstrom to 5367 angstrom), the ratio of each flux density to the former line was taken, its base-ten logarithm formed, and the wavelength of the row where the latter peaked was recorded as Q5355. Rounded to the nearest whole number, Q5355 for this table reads 5362 angstrom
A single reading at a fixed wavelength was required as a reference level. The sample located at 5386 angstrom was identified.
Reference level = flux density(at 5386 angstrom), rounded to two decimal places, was 22.18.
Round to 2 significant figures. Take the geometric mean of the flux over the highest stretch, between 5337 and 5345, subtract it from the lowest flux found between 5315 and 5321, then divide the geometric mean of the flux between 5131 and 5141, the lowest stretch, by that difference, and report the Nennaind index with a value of -33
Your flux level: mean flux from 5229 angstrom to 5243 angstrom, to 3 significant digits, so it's 20.8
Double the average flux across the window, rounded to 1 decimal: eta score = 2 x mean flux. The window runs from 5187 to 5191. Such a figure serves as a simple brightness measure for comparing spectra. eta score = 39.3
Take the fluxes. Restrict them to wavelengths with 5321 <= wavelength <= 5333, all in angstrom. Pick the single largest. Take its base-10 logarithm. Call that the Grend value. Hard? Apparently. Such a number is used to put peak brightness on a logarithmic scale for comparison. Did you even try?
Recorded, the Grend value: 1.35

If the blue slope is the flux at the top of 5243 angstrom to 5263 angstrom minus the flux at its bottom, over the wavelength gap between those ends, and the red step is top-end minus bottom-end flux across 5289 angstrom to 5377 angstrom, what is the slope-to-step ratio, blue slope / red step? -0.13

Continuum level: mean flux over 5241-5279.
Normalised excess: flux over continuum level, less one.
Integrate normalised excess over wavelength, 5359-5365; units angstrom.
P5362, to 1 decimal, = 0.7 angstrom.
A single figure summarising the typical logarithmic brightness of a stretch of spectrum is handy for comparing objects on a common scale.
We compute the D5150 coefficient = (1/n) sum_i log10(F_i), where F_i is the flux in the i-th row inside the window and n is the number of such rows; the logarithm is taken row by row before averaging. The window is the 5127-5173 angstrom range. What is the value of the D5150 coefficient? 1.304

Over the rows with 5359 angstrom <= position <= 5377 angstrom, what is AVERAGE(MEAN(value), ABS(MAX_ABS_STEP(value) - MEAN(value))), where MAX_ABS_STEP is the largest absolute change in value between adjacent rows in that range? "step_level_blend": 19.9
